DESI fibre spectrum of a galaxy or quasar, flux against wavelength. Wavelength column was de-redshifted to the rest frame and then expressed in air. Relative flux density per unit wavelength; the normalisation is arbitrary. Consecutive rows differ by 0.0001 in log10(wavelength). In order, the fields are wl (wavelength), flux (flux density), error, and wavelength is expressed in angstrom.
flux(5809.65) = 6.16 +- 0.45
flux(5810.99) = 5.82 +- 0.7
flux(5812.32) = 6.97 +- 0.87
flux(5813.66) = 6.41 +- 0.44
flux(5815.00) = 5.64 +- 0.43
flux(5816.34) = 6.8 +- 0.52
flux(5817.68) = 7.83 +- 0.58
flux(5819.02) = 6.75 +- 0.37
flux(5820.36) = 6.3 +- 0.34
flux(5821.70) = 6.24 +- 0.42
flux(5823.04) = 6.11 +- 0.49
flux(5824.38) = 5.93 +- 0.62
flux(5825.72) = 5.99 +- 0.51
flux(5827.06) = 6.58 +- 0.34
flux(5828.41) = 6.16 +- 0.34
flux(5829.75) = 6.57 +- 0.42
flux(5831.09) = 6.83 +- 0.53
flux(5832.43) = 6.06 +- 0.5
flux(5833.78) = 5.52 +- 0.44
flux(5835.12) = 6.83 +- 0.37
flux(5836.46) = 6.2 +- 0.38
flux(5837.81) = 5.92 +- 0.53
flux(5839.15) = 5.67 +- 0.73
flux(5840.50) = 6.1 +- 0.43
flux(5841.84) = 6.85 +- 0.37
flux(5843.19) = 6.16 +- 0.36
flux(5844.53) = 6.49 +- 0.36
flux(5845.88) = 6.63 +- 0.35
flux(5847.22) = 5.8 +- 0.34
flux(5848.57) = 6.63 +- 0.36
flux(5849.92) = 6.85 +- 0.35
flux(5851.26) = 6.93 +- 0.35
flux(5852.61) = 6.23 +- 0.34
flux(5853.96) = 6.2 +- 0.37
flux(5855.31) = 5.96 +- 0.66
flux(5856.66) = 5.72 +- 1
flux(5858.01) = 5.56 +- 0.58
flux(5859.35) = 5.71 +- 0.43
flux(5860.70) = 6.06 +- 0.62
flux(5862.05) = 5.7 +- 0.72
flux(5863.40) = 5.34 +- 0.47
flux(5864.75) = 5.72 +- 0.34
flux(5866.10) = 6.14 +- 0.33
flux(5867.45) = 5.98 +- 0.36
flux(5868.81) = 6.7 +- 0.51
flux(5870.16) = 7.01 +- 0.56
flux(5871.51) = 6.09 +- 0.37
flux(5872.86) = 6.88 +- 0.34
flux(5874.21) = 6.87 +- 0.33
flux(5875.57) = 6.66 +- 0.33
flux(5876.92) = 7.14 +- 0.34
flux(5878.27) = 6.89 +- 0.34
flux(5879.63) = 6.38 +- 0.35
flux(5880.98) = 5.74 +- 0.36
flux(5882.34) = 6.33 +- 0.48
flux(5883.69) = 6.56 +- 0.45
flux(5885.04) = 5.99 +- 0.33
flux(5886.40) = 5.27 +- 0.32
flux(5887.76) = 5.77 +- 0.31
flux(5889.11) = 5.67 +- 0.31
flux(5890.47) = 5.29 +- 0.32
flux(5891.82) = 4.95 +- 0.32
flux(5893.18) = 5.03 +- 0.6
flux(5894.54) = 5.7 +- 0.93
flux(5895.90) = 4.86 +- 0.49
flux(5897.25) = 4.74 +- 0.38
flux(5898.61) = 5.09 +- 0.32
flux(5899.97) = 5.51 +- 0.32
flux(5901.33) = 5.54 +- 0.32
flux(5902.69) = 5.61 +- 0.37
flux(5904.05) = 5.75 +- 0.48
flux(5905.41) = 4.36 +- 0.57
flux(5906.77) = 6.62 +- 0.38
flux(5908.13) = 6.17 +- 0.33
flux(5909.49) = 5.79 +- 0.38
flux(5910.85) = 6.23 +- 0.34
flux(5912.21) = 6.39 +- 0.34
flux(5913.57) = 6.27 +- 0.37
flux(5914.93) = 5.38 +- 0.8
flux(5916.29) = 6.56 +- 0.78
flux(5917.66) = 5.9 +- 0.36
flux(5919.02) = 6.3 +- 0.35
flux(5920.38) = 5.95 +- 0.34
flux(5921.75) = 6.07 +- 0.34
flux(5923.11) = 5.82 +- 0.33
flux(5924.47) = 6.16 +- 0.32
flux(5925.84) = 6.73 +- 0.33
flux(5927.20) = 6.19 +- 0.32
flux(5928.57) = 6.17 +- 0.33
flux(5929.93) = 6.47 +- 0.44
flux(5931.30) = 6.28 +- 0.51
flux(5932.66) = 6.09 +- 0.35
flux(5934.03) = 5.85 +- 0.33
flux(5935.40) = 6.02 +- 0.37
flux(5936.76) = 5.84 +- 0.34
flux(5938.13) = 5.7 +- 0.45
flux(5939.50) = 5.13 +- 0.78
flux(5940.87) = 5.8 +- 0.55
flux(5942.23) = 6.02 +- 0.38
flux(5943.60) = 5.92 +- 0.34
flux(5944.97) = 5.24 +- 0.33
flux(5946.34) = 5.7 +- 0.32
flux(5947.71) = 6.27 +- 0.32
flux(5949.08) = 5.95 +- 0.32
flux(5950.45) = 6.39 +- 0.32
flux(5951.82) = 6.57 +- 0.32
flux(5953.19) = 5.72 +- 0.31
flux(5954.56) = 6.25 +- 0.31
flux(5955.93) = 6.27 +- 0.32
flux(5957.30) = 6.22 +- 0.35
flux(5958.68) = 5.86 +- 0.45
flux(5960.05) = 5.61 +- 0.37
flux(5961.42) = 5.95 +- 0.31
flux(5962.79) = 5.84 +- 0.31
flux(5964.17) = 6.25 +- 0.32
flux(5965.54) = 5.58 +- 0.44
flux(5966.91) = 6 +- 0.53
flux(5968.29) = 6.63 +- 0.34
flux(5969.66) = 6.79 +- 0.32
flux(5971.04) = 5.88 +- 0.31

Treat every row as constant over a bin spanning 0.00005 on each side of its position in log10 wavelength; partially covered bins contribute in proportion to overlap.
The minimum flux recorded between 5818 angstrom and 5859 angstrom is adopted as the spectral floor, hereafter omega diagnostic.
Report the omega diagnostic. 5.52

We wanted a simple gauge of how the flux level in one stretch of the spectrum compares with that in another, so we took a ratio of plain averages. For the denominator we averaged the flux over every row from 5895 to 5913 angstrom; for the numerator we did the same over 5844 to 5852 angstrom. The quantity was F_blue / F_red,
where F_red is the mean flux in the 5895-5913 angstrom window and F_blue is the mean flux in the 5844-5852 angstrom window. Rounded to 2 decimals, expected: 1.17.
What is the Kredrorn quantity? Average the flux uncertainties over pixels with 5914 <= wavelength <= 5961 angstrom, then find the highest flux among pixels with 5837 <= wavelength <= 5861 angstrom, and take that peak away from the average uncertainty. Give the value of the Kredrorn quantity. -6.534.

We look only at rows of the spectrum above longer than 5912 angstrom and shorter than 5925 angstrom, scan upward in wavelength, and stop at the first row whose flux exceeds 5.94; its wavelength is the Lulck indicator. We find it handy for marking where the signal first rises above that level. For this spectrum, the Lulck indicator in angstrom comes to 5912.21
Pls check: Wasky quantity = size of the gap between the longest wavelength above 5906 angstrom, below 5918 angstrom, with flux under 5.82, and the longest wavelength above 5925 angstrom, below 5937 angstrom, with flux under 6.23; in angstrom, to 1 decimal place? 21.8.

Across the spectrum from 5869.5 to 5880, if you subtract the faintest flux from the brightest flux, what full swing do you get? 1.05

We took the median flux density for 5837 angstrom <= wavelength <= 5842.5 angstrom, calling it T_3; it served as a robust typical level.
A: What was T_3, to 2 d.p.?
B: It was 6.01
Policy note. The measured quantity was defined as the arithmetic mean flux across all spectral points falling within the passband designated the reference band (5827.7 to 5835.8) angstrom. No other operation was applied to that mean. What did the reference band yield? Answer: 6.33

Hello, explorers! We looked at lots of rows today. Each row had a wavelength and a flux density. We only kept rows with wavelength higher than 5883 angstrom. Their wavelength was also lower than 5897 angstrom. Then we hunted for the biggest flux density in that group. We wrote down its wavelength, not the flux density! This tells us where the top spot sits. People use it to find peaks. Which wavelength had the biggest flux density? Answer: 5883.69 angstrom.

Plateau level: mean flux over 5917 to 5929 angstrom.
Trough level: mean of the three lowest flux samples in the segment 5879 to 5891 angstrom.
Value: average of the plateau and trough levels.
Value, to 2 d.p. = 5.78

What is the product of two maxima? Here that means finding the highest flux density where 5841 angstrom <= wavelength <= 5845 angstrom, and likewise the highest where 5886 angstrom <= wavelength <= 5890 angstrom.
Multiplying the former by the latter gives 39.5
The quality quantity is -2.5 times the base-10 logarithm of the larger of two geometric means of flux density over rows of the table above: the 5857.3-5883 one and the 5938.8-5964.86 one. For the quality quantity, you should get -1.987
